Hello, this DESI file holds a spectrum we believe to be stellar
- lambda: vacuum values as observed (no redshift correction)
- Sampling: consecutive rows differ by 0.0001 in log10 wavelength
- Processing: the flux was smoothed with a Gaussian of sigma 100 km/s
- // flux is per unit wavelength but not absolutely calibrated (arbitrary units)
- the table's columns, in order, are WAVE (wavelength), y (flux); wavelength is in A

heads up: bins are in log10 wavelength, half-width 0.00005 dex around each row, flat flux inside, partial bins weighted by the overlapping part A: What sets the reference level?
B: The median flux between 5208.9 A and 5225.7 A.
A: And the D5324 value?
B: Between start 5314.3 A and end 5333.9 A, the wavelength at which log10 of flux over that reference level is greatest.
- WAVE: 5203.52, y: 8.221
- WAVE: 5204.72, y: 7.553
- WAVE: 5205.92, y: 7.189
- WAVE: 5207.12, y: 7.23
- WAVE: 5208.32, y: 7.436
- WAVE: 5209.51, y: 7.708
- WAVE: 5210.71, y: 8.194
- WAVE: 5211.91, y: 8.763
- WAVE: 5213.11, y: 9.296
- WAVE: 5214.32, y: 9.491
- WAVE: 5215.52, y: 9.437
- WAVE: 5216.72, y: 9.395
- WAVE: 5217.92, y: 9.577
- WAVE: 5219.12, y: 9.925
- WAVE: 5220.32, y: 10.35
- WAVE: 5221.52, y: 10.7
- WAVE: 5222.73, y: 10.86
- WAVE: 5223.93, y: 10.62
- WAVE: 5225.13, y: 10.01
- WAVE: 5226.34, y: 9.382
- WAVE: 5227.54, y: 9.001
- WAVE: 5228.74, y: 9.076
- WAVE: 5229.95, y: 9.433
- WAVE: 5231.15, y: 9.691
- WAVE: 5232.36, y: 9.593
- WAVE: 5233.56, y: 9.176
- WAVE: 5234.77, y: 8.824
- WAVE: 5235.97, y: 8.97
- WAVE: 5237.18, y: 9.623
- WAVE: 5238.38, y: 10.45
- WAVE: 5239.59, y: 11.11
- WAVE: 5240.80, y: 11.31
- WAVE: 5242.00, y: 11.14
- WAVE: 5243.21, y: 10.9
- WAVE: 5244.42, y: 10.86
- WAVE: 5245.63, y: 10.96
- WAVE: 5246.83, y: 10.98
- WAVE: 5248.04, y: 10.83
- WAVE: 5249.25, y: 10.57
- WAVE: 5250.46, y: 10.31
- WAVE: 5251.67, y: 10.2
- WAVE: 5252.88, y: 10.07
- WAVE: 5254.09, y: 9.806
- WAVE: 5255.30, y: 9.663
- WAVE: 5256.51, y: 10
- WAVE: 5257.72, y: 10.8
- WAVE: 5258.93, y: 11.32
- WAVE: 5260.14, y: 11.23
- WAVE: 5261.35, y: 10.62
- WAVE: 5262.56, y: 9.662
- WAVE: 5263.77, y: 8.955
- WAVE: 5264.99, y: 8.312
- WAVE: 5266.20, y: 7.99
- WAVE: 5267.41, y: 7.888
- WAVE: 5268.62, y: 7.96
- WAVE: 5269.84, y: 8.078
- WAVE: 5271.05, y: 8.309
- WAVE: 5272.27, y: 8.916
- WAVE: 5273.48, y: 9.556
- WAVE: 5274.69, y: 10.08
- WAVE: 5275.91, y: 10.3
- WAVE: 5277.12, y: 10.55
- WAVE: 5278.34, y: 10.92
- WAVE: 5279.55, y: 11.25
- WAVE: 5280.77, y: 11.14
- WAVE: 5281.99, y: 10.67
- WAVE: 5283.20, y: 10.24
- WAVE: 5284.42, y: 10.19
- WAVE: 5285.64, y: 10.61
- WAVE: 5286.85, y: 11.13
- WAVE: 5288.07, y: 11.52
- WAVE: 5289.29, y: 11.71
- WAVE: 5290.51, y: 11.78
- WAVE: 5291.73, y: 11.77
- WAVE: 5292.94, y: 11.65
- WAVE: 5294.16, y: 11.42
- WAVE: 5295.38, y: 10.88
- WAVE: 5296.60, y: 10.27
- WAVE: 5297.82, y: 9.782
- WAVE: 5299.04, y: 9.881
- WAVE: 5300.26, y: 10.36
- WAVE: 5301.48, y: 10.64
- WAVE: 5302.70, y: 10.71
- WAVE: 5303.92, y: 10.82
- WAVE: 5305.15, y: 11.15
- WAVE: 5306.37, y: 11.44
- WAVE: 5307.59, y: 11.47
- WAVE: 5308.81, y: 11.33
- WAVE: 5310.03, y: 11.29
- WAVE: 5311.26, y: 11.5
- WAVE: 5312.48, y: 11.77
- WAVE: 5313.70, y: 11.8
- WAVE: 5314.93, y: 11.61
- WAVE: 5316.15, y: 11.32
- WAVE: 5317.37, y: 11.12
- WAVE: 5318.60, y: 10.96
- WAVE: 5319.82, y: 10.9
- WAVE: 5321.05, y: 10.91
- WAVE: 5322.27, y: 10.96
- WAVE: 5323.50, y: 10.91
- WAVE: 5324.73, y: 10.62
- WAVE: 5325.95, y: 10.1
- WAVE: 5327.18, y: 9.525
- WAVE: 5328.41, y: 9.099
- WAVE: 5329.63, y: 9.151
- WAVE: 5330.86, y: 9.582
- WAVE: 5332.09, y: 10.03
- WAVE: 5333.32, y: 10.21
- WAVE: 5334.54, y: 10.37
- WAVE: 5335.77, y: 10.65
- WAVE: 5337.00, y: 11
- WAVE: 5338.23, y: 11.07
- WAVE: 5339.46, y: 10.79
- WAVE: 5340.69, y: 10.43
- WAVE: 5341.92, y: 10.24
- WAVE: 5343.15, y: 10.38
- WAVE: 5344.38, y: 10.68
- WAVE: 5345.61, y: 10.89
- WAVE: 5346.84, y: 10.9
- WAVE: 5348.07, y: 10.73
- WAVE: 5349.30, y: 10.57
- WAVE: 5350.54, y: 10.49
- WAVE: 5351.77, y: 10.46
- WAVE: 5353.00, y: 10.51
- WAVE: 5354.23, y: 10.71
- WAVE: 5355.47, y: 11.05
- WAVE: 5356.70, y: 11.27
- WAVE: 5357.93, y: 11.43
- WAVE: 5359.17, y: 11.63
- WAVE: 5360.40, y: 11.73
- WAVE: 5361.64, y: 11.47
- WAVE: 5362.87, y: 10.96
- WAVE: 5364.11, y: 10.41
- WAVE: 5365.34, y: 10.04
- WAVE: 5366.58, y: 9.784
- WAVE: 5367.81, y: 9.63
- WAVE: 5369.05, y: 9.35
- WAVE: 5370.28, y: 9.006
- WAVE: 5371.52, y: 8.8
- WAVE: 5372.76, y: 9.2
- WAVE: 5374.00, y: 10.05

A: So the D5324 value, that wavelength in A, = 5314.93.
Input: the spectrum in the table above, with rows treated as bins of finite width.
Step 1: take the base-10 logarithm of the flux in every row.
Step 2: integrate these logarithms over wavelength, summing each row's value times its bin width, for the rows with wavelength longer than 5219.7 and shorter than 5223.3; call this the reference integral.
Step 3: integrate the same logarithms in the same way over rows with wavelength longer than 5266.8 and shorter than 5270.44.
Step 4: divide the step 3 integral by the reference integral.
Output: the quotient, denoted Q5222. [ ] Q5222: 0.89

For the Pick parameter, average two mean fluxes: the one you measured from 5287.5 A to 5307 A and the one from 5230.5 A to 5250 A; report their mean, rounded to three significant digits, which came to 10.6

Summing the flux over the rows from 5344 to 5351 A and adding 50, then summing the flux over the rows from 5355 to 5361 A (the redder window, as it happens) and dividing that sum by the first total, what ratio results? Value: 0.50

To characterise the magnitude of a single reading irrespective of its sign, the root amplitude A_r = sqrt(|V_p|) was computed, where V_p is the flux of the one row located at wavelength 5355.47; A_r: 3.32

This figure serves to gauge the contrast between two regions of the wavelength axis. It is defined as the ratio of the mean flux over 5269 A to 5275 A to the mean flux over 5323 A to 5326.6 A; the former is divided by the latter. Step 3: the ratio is 0.85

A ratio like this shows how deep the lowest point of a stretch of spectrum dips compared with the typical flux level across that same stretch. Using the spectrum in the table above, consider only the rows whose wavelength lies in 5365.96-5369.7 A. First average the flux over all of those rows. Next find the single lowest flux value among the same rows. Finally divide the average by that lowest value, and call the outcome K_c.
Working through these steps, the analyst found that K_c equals 1.03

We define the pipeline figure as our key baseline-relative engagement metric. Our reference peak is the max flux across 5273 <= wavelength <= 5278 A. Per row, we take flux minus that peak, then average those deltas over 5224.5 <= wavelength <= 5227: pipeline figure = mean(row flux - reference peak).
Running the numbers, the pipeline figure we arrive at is -0.9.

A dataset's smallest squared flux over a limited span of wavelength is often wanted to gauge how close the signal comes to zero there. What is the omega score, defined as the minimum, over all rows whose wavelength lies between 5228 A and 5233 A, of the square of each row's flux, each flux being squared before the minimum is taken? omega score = 82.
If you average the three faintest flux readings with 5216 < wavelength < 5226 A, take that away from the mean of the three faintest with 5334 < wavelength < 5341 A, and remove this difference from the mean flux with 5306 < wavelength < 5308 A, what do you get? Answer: 10.6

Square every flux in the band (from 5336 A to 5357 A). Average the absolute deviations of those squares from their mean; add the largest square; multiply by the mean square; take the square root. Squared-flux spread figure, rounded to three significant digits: 123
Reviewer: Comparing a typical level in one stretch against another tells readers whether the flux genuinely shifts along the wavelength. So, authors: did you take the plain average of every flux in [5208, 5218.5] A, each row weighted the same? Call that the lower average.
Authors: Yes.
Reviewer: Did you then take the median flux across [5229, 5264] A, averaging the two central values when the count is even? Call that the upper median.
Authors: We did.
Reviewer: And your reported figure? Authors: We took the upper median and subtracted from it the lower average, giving 1.5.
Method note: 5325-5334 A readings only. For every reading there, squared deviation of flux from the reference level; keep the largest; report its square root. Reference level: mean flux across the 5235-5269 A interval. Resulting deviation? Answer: 1.0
